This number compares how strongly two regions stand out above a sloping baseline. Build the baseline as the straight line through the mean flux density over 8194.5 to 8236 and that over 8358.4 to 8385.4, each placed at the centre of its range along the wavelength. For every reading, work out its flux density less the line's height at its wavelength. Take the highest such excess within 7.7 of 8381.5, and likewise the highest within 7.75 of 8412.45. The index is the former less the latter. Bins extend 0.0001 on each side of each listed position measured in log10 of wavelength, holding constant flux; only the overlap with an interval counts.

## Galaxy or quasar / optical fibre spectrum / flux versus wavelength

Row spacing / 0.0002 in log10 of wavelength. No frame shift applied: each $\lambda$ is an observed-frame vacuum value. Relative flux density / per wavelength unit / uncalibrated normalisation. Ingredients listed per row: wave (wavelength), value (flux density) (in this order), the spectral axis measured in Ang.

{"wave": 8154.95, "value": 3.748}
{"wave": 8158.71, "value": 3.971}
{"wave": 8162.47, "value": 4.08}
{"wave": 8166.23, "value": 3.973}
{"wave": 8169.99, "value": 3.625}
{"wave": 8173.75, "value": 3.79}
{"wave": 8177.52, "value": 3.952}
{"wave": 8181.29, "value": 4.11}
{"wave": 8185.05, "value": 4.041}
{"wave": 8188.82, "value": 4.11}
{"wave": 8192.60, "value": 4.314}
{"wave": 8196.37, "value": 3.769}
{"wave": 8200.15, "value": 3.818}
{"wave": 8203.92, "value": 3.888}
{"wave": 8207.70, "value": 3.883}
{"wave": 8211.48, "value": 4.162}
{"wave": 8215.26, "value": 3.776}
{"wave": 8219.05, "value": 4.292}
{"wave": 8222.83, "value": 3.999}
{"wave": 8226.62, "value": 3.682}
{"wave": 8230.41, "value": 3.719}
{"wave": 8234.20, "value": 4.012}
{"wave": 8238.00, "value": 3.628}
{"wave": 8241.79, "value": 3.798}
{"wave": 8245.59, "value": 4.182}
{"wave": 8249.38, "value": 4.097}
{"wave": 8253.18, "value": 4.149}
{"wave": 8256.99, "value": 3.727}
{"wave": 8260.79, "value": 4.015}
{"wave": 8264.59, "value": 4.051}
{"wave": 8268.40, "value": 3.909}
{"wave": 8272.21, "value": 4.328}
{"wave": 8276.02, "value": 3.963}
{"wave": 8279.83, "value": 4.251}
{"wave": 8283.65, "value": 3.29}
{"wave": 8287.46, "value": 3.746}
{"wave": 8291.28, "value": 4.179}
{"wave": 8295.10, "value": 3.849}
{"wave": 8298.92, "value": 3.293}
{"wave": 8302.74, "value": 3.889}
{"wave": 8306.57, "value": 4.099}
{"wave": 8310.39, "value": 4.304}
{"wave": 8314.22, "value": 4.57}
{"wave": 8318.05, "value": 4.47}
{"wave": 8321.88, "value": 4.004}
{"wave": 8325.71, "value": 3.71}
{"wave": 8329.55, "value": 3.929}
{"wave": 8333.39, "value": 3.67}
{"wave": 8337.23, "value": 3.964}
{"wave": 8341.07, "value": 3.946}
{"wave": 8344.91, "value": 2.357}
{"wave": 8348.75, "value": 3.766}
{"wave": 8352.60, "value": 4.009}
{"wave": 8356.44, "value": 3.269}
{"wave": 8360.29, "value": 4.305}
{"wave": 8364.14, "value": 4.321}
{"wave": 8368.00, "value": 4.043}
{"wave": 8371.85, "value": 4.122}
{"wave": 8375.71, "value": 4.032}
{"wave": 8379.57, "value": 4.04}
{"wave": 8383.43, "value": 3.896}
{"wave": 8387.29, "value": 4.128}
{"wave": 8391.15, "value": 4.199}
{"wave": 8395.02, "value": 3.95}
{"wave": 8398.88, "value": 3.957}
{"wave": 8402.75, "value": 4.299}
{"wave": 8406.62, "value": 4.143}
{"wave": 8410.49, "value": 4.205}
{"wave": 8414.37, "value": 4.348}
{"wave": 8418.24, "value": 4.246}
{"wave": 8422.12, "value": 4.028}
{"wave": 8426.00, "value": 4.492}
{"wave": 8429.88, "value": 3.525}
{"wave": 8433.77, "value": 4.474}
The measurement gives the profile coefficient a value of -0.19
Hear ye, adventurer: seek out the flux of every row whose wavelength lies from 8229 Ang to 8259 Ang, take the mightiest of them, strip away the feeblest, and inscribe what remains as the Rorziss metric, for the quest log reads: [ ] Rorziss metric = 0.55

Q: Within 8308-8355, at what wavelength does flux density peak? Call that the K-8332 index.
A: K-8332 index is 8314.22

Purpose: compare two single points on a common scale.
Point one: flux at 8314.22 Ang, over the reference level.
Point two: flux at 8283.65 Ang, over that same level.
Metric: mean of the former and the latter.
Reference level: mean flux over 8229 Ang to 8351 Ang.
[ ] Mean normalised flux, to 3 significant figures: 1.01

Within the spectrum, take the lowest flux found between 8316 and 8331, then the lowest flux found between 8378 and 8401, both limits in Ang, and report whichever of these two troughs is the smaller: 3.7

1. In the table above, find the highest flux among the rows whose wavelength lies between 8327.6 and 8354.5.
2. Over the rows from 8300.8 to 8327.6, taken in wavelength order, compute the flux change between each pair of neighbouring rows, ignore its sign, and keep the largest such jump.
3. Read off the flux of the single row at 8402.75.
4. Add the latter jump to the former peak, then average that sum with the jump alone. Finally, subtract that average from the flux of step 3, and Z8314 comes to 1.83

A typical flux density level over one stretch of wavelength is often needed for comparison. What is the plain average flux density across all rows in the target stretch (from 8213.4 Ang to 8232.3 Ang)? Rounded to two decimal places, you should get 3.89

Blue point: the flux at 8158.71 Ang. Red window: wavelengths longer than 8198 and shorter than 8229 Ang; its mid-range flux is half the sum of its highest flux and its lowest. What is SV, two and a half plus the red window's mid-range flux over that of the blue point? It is 3.50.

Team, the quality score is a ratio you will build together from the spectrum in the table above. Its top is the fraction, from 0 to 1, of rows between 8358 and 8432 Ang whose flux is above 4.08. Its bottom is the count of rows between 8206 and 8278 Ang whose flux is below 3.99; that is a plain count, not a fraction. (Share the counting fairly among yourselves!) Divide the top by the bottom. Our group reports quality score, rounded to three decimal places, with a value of 0.064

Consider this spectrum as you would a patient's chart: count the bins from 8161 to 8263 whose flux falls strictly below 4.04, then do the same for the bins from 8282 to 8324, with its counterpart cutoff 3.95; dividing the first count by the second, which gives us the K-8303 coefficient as 3.4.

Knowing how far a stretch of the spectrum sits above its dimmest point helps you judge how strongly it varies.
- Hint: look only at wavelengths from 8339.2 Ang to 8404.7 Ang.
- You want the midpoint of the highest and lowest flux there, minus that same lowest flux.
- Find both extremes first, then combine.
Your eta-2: 1.0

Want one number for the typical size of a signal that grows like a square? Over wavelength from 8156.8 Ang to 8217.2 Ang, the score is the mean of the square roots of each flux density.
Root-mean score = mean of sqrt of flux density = 1.99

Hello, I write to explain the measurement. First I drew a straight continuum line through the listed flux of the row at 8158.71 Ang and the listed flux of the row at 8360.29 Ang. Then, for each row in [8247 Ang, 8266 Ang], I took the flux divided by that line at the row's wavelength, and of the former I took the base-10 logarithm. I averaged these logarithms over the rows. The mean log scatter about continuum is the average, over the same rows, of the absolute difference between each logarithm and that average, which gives 0.012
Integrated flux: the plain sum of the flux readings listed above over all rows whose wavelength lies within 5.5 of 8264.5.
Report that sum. 12.0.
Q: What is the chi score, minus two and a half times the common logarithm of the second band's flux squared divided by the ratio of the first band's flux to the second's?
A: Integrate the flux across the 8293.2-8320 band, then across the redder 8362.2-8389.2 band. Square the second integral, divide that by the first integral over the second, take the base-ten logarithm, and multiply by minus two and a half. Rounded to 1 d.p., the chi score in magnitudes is -10.2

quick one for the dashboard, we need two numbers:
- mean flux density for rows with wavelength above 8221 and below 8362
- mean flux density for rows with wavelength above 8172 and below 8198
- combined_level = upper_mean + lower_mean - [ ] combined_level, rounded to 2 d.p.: 7.91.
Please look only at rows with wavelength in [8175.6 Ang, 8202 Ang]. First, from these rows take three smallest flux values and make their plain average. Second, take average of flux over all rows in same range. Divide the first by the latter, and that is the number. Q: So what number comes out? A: 0.958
